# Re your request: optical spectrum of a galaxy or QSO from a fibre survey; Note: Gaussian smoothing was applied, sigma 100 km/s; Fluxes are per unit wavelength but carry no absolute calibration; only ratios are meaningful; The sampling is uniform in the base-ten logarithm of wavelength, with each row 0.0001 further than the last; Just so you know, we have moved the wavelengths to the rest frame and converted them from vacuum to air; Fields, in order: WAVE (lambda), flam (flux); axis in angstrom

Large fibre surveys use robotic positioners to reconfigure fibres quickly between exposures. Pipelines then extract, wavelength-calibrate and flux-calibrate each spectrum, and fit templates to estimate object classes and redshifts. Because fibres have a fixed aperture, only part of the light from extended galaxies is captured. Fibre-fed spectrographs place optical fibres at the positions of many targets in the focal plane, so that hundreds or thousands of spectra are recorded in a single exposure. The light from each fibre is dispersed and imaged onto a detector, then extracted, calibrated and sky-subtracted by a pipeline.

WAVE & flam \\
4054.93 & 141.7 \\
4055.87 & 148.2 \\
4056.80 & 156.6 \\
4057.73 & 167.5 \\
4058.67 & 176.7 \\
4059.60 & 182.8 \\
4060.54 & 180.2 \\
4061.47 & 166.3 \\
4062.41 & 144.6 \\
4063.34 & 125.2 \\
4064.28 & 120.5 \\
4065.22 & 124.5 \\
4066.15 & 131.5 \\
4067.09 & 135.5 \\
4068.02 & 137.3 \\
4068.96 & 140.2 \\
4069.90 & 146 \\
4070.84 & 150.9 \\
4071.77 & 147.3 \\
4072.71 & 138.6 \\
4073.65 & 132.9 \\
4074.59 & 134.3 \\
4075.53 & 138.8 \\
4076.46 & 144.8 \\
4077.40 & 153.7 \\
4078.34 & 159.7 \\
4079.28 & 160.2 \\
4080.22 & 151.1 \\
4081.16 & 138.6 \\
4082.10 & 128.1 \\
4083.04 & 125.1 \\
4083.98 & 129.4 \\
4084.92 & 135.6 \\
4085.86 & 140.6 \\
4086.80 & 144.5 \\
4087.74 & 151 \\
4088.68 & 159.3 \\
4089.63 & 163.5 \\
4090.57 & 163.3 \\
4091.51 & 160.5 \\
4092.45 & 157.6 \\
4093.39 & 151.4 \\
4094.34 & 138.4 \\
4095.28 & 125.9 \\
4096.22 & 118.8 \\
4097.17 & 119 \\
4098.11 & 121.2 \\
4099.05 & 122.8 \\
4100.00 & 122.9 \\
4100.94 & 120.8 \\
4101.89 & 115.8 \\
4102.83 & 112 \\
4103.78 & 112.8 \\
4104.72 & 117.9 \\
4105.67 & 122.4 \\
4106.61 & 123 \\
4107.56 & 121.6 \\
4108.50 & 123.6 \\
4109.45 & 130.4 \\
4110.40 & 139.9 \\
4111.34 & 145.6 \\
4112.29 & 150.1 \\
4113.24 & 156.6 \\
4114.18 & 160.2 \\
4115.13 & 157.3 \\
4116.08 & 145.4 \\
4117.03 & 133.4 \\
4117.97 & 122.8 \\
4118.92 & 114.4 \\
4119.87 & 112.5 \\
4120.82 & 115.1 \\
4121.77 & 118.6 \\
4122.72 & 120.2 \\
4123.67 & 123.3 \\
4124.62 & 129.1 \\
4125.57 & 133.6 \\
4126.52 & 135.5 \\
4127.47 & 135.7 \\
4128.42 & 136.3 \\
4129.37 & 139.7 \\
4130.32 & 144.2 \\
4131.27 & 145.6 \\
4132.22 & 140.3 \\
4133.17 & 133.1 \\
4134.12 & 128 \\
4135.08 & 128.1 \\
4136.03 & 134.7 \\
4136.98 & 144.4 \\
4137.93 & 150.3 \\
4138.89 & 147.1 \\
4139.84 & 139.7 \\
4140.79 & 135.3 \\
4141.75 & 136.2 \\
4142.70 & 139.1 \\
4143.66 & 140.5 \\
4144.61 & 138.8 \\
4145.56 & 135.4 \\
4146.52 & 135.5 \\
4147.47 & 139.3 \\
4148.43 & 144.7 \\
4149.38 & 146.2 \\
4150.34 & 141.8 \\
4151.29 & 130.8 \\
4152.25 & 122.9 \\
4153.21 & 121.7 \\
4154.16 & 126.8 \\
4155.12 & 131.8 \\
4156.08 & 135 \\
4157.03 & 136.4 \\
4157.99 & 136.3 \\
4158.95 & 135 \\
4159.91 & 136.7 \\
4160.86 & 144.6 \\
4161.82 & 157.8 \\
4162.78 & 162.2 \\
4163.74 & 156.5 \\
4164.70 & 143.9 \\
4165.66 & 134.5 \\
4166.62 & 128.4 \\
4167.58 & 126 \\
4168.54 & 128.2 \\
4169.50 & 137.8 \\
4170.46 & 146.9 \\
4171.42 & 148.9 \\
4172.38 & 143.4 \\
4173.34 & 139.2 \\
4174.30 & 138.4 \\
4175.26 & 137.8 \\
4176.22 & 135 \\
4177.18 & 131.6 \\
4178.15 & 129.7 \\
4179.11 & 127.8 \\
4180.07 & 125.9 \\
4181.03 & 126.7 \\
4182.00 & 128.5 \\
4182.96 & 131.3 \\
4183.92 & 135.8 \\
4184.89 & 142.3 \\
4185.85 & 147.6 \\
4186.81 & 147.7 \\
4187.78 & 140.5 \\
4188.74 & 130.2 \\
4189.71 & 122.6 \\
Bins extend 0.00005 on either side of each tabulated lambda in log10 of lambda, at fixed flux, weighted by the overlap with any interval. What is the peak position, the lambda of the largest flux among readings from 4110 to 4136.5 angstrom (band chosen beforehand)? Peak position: 4114.18 angstrom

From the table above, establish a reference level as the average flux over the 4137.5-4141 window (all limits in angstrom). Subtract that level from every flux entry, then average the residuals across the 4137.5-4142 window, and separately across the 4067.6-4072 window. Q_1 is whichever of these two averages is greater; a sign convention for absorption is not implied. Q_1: 1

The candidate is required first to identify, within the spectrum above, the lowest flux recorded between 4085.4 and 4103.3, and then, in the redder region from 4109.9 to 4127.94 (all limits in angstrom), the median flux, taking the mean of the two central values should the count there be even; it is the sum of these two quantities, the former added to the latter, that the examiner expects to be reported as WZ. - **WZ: 246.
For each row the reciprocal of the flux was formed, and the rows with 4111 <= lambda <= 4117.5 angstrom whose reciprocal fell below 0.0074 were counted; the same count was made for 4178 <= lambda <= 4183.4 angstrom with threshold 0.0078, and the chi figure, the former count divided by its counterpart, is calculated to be 2.0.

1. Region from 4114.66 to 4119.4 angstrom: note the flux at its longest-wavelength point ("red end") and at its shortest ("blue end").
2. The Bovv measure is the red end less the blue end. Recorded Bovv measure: -43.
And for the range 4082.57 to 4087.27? 19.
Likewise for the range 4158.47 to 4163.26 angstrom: 27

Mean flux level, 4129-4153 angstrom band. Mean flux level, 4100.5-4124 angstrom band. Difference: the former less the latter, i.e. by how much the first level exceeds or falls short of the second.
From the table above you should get 10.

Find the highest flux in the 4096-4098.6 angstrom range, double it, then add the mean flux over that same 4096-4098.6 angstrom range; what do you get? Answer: 362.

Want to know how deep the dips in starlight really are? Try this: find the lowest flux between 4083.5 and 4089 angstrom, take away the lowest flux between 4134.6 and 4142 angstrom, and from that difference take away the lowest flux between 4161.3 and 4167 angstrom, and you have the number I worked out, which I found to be -127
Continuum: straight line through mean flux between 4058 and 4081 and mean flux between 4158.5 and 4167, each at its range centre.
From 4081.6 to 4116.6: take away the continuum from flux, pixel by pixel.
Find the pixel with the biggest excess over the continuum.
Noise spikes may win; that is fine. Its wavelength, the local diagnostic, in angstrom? 4089.63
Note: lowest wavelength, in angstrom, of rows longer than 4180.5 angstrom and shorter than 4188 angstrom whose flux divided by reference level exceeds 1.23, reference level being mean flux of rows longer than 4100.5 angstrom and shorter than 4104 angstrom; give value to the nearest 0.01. 4184.89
